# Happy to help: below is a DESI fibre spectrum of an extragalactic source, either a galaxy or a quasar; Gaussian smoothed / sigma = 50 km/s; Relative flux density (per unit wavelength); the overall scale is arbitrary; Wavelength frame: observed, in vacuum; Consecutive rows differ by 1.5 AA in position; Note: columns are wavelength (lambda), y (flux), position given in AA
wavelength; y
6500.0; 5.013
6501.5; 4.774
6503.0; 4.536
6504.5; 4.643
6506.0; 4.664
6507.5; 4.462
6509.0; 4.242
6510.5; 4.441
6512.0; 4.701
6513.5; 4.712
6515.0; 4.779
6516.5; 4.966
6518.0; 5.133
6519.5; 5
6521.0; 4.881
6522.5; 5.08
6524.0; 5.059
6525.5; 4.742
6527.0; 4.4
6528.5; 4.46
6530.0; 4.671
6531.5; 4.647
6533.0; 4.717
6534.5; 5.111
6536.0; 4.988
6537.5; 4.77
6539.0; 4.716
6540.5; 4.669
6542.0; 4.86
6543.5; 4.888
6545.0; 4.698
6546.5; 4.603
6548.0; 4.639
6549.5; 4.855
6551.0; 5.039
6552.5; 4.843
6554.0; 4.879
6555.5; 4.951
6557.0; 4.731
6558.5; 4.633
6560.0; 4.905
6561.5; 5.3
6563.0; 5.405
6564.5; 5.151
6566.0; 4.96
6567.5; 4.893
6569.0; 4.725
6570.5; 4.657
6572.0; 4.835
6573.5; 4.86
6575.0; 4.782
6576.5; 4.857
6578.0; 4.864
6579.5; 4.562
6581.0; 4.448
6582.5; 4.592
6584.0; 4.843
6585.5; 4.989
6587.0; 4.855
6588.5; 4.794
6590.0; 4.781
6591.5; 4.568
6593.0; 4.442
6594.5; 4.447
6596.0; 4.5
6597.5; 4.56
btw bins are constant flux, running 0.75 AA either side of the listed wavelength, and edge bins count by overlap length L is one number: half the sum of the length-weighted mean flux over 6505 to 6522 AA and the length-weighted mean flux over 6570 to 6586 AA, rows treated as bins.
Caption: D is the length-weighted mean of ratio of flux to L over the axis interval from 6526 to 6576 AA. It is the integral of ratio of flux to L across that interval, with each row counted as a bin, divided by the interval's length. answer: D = 1.02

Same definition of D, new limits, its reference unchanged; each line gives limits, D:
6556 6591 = 1.02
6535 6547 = 1.01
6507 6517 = 0.97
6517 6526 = 1.05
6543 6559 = 1.01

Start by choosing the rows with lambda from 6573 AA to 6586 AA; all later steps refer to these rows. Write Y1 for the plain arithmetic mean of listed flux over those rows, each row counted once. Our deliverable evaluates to 4.76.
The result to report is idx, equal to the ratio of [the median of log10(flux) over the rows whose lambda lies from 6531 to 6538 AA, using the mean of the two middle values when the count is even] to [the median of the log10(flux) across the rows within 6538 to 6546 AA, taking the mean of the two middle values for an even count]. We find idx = 1.01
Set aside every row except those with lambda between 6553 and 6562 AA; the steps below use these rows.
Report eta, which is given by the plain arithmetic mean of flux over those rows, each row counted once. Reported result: 4.90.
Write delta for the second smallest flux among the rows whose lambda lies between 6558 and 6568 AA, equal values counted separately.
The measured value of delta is 4.893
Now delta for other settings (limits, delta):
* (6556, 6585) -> 4.562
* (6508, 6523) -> 4.441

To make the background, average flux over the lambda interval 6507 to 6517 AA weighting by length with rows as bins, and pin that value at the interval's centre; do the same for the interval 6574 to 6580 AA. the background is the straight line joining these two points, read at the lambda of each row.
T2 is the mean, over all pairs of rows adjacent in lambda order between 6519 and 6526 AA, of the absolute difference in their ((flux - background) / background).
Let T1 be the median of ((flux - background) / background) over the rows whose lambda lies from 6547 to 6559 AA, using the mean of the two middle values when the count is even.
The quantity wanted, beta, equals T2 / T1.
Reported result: 1.2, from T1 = 0.029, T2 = 0.036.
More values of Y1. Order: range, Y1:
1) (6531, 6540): 4.82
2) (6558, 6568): 5.04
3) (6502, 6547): 4.74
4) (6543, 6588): 4.84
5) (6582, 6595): 4.70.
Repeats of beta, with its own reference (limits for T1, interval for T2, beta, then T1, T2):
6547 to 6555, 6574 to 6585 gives 1.0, 0.031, 0.031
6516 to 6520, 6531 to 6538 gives 0.5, 0.080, 0.043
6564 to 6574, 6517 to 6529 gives 2.0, 0.019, 0.037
